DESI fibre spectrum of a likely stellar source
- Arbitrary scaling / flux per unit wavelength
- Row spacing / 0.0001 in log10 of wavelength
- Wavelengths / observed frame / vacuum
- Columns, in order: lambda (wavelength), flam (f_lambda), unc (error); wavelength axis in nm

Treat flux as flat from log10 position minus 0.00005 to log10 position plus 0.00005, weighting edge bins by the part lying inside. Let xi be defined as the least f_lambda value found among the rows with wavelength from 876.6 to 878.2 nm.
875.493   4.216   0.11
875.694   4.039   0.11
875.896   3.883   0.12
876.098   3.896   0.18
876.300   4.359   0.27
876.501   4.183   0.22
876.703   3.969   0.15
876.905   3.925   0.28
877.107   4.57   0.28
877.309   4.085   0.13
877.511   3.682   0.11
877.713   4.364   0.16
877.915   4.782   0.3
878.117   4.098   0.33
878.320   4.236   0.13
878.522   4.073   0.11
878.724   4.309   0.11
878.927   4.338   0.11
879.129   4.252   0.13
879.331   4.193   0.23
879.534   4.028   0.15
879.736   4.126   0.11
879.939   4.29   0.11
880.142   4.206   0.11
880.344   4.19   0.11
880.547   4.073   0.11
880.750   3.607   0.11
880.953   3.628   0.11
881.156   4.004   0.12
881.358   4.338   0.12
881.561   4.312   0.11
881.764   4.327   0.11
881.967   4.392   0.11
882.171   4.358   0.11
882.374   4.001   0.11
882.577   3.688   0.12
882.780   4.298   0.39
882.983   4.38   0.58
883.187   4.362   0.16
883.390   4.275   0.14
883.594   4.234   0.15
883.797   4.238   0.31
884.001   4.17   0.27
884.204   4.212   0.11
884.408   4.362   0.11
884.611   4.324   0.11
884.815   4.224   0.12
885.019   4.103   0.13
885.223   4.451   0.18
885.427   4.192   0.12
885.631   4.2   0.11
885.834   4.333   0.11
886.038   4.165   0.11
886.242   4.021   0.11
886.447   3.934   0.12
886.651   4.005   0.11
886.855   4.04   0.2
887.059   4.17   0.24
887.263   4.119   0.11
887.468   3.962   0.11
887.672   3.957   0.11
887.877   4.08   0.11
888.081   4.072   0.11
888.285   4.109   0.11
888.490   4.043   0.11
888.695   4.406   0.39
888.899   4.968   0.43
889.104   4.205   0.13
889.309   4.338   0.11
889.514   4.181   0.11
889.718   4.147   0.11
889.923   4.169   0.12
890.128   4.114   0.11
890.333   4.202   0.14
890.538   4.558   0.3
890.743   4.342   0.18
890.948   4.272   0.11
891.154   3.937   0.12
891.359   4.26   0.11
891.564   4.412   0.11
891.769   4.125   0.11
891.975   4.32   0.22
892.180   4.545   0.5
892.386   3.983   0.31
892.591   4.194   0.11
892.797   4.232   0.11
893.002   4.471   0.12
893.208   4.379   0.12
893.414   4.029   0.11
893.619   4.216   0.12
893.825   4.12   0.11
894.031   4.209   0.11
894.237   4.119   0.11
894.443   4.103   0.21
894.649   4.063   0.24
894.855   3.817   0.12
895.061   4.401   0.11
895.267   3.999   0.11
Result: 3.682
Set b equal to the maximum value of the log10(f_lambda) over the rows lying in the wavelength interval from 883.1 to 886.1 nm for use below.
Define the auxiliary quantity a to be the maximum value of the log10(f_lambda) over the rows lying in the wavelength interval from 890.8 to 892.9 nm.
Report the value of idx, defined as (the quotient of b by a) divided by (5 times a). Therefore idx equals 0.300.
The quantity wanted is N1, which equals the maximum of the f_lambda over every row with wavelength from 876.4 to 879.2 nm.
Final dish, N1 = 4.782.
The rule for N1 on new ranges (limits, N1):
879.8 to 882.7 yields 4.392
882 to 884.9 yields 4.38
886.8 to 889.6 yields 4.968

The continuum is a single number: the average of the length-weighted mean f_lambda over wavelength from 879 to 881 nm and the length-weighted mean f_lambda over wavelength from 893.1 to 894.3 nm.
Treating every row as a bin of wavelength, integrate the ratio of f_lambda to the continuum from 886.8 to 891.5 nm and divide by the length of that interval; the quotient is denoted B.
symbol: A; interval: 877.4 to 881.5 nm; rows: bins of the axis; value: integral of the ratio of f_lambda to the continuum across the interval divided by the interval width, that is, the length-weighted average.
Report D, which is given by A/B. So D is 0.98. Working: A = 1.00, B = 1.02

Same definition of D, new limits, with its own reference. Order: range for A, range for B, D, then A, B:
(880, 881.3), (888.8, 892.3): 0.93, 0.96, 1.04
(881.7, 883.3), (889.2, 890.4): 1.01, 1.02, 1.02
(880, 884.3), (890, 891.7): 0.98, 1.01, 1.03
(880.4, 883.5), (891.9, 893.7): 0.97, 1.00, 1.03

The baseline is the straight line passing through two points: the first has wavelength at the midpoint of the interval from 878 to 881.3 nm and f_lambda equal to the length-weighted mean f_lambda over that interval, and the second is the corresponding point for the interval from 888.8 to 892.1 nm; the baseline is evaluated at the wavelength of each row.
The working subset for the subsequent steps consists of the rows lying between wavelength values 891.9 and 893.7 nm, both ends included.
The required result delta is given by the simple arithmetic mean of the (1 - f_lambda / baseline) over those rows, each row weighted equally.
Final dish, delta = 0.014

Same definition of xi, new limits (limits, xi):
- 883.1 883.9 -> 4.234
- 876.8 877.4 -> 3.925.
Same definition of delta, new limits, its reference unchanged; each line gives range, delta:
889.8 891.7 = 0.009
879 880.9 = 0.002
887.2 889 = 0.013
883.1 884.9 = -0.021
